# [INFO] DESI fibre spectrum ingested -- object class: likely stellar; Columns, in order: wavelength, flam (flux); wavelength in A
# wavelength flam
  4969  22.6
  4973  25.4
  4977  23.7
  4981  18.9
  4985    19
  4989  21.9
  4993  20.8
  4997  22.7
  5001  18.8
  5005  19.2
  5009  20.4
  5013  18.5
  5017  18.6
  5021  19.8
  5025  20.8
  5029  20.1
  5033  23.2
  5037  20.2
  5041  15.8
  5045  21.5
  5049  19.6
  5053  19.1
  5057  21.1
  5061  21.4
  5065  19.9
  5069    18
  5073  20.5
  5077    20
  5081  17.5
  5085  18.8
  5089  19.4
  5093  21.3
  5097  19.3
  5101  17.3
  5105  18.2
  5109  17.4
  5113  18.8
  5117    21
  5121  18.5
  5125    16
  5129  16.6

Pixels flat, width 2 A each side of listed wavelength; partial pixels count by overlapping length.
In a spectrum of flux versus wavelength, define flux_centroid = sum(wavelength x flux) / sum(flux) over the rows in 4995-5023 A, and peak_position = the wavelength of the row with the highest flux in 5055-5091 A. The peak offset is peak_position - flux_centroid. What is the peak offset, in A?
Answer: 52.3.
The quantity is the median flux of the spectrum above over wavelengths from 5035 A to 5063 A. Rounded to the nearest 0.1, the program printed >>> 20.2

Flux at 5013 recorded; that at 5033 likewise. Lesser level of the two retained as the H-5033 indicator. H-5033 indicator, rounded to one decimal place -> 18.5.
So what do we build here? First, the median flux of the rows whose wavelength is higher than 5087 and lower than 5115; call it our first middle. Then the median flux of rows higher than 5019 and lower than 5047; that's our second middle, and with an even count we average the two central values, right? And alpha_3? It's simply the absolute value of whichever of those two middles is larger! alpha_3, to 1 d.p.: 20.2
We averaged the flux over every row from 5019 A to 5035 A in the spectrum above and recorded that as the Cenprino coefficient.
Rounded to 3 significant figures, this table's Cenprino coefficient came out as 21.0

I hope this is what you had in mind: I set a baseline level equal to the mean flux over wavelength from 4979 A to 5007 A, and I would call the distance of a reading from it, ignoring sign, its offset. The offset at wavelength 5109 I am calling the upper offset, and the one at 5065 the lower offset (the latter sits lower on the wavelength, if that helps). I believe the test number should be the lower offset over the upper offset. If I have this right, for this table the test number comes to 0.10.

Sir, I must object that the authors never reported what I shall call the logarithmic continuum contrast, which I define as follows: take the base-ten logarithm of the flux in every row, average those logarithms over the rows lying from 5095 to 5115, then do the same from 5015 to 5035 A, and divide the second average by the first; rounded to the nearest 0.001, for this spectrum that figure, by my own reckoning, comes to 1.040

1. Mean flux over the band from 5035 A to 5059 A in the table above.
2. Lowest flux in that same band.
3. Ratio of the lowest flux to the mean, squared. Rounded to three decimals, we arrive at 0.653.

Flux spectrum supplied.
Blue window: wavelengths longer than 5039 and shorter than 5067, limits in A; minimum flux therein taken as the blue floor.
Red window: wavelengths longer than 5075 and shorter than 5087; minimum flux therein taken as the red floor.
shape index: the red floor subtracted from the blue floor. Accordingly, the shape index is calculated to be -1.7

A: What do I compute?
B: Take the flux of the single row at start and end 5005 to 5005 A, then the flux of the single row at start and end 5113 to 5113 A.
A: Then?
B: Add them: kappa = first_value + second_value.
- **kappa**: 38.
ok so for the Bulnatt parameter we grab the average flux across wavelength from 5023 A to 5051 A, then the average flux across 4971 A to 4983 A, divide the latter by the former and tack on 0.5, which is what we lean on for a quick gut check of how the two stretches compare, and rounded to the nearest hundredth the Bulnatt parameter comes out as 1.62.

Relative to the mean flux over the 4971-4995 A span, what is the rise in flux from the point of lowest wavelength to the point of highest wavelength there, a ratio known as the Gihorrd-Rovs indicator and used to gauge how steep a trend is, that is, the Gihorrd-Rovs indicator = -0.21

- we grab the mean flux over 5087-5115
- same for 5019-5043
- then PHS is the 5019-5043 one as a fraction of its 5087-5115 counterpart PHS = 1.062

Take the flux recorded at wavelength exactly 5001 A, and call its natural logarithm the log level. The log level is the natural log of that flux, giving 2.93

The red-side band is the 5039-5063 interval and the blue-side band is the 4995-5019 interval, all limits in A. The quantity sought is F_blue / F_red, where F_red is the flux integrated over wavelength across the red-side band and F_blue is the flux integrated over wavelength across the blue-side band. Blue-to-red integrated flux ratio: 1.00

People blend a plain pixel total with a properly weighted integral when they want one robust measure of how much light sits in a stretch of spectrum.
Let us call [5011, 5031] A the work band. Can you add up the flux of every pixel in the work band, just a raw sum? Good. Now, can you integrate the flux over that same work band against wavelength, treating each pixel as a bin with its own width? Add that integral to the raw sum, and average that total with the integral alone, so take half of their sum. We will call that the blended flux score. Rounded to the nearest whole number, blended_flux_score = 440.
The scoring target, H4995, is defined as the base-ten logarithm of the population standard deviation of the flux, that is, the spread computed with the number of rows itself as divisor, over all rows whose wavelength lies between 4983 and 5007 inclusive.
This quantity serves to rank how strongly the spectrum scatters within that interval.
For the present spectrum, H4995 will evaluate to 0.18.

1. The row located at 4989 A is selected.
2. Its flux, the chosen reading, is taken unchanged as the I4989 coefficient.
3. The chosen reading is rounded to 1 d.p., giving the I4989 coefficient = 21.9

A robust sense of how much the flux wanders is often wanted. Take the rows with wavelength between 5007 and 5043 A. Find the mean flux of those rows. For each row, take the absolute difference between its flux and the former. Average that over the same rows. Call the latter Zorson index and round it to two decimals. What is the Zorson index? 1.39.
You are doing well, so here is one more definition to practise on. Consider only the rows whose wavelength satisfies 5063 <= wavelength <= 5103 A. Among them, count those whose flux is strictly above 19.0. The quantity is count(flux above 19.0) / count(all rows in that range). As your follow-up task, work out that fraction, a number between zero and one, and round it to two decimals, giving 0.60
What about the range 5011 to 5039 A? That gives 0.71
